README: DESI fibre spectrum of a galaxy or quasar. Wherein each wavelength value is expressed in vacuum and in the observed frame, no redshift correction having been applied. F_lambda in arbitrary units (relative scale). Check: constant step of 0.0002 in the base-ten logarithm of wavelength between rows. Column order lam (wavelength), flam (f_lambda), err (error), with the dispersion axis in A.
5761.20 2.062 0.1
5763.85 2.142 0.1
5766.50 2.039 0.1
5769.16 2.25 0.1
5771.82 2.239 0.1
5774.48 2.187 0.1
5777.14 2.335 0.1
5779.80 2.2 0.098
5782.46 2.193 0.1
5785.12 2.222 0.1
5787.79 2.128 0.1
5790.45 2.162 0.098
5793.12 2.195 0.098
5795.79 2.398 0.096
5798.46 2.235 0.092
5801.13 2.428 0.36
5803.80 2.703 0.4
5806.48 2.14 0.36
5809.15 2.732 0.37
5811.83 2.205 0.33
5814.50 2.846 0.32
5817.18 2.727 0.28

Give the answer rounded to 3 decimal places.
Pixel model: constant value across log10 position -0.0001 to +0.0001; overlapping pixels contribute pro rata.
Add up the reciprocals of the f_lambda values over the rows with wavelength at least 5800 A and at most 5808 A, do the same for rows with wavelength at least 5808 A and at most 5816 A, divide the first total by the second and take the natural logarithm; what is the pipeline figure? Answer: 0.065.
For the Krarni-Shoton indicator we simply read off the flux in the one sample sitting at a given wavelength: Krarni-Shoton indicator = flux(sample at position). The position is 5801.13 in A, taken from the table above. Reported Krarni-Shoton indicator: 2.428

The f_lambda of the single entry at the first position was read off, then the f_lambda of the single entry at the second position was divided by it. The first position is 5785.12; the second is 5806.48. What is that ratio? 0.96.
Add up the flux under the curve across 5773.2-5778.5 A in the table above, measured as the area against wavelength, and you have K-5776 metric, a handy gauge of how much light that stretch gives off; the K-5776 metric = 12.0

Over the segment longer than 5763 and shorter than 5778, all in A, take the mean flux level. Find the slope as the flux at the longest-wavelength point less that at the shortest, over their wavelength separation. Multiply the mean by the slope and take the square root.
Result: 0.18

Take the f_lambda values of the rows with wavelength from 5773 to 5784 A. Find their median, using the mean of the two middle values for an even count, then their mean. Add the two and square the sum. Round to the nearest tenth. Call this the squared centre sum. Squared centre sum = 19.6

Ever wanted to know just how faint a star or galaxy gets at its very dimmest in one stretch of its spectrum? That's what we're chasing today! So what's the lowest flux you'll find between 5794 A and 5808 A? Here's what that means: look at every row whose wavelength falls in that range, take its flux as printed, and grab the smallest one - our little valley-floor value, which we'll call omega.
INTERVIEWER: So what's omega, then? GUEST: 2.14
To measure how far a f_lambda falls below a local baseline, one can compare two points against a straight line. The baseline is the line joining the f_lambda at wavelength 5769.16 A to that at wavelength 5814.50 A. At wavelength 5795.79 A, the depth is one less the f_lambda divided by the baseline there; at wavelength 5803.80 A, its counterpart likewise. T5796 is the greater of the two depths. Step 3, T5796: 0.078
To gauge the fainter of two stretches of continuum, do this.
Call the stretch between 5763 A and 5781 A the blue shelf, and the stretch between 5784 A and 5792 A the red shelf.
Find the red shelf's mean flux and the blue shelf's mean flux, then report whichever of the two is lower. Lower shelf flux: 2.17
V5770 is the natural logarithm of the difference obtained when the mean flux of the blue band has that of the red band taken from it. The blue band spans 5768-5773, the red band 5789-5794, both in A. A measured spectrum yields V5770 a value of -2.72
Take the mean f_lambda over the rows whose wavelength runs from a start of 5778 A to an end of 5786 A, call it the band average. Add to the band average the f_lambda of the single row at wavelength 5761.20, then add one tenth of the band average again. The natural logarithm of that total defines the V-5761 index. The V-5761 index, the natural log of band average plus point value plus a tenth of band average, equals 1.50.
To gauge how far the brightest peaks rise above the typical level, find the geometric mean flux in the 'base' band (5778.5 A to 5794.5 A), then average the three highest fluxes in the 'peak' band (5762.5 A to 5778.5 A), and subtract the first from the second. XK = 0.1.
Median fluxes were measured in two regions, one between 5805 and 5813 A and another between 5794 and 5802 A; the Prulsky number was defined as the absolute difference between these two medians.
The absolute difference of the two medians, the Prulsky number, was 0.19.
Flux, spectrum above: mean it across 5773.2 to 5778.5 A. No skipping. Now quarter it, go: 0.565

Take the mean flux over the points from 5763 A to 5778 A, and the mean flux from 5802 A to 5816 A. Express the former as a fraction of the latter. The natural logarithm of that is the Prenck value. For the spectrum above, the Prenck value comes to -0.14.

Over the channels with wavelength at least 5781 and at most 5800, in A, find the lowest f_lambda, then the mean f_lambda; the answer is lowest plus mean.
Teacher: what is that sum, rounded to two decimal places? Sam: 4.35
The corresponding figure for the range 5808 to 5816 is 4.80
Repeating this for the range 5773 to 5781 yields 4.43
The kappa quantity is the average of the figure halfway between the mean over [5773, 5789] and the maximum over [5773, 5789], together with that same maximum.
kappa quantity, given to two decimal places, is 2.30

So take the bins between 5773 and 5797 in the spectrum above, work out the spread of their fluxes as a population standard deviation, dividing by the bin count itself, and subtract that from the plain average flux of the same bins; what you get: 2.14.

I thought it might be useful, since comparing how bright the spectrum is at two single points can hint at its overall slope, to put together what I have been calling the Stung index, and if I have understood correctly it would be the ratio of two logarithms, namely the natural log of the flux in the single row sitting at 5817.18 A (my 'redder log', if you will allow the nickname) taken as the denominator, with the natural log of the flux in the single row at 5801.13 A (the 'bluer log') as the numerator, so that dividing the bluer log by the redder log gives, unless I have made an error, 0.88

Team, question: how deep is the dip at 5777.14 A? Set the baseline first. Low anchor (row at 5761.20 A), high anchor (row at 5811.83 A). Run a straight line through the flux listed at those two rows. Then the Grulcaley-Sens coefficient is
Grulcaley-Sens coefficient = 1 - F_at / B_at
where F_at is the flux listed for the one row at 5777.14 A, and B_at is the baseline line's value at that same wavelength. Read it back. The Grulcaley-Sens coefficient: -0.11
